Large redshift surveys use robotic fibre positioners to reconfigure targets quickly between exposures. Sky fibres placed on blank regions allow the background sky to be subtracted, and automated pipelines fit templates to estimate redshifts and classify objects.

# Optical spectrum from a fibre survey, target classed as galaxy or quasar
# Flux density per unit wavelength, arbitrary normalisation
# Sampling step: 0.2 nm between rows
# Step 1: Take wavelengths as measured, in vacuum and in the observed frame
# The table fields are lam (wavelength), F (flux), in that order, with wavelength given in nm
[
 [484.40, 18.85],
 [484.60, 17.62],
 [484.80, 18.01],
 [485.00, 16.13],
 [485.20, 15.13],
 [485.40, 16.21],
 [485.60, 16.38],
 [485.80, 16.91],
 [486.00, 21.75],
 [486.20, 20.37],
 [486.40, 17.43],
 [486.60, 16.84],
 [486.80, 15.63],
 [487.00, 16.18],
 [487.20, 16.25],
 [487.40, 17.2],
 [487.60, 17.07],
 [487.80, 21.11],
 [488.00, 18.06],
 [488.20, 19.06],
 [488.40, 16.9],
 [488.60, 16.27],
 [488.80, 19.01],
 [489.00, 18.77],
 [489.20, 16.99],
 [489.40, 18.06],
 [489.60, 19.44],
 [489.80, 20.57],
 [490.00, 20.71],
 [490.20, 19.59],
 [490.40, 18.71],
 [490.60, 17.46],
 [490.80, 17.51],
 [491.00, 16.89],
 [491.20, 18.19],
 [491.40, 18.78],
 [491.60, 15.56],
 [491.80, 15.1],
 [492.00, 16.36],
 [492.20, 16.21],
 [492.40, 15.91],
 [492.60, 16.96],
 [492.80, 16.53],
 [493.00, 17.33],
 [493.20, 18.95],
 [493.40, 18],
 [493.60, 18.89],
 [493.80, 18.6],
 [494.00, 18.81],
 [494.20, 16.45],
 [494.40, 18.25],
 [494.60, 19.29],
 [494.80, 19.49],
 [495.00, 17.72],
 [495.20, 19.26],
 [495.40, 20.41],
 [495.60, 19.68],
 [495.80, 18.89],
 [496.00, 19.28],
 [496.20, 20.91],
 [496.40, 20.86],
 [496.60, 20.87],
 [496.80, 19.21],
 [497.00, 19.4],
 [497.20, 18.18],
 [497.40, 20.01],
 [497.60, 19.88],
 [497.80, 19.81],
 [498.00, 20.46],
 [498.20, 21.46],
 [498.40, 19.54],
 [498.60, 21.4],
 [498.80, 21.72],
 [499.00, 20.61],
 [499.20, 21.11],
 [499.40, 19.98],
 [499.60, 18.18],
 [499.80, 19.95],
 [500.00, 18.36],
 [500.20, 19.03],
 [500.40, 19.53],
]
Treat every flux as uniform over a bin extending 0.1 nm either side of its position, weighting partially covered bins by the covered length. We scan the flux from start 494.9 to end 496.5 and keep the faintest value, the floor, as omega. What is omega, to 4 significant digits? 17.72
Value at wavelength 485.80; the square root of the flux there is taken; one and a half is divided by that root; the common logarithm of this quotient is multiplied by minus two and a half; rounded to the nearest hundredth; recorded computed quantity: 1.09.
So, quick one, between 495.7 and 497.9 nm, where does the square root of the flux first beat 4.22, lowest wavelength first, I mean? 495.80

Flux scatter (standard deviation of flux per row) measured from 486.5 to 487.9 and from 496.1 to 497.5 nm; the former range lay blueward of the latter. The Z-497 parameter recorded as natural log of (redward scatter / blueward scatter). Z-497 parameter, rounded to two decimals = -0.55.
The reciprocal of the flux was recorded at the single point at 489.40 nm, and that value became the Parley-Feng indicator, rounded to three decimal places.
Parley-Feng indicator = 0.055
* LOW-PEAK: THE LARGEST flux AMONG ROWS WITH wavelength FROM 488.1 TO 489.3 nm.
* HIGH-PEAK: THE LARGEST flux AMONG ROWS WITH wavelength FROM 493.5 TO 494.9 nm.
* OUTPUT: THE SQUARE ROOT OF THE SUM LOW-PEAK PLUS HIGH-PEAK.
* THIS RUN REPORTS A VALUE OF 6.21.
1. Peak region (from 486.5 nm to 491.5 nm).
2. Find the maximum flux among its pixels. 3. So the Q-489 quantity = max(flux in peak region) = 21.11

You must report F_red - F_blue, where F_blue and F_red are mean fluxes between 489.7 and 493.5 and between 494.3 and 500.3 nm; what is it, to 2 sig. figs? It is 2.1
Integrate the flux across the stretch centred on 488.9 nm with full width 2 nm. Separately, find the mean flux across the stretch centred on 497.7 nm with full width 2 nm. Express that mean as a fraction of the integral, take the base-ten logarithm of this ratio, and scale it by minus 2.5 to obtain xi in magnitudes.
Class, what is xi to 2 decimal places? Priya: 0.66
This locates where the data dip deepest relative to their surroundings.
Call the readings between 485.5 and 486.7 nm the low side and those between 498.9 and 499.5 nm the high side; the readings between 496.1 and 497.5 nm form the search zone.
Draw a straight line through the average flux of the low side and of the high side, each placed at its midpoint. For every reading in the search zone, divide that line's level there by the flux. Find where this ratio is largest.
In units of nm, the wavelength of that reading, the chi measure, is 497.20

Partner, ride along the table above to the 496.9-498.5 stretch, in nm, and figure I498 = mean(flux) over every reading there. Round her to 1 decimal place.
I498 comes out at 19.8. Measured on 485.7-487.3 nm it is 17.7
